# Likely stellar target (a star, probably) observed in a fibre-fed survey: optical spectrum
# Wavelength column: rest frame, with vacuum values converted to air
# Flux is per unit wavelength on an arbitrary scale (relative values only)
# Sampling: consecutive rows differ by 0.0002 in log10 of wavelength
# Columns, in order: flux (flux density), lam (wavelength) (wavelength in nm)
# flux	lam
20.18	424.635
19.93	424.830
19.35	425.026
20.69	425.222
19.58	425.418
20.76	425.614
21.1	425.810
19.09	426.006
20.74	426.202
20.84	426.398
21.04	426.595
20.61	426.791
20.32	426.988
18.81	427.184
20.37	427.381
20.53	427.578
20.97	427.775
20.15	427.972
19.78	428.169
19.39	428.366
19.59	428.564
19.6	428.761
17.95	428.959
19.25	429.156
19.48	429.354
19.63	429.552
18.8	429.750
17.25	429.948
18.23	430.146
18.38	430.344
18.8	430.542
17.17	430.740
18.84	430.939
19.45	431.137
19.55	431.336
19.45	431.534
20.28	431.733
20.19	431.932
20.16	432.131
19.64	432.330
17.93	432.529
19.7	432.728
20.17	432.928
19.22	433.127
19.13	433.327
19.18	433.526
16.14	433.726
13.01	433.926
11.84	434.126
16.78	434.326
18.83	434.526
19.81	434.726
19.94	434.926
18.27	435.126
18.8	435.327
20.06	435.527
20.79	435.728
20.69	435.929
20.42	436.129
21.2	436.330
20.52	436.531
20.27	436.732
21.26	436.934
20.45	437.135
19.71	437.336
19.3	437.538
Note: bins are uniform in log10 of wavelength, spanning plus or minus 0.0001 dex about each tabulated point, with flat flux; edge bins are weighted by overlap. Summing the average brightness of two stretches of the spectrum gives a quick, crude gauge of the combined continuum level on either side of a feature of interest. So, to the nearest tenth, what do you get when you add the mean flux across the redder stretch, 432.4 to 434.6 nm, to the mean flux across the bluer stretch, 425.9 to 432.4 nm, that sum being 37.0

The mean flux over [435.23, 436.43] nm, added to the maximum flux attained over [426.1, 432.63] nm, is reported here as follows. 41.4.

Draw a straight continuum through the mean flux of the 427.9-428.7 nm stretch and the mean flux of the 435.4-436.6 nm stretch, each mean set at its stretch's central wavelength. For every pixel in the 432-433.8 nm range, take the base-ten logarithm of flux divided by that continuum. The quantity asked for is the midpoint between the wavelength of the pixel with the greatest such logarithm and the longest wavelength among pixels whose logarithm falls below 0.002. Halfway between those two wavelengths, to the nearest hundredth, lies 432.93 nm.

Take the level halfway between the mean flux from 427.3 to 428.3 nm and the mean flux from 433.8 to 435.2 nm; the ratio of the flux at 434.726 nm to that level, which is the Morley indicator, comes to 1.06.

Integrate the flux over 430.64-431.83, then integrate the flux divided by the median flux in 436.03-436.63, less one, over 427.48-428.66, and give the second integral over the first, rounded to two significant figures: -0.0011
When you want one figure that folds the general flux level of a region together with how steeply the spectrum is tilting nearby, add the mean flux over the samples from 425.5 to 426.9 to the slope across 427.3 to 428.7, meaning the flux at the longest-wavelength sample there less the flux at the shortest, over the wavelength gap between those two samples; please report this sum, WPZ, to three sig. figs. 19.9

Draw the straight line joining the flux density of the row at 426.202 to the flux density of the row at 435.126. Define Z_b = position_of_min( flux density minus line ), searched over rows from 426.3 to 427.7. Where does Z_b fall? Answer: 427.184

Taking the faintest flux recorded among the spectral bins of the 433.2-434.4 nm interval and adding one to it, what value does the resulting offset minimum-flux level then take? 12.8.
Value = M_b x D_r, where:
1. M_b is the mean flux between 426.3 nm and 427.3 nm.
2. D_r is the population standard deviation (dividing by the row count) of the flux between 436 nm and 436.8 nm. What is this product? 7.2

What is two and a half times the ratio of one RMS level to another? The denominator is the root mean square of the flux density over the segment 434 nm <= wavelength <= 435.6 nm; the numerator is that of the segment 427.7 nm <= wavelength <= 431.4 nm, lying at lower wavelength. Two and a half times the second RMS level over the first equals 2.62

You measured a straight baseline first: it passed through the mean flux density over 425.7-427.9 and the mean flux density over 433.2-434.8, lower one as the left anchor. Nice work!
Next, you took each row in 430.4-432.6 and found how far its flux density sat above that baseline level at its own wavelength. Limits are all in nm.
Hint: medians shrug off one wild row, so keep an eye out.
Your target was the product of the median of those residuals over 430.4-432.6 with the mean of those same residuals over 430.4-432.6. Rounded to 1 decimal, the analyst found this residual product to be 1.6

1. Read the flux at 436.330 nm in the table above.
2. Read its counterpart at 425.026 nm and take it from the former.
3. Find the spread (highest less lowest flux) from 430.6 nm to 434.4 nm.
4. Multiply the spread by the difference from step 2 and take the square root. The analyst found 4.0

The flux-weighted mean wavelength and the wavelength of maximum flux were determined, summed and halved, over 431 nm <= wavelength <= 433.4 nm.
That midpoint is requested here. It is 431.98 nm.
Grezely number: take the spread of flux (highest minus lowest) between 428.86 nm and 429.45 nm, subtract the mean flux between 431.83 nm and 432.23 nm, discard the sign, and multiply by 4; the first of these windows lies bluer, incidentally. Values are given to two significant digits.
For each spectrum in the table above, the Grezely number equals 75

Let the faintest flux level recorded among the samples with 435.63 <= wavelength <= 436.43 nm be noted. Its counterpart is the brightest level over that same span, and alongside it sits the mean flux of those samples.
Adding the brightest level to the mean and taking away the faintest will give 21.6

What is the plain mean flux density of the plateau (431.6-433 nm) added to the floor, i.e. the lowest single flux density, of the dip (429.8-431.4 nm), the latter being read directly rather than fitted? 36.9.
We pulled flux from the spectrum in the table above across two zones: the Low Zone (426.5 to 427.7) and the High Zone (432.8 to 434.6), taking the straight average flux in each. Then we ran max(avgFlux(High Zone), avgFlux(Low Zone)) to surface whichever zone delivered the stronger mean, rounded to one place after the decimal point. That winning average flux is 20.3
